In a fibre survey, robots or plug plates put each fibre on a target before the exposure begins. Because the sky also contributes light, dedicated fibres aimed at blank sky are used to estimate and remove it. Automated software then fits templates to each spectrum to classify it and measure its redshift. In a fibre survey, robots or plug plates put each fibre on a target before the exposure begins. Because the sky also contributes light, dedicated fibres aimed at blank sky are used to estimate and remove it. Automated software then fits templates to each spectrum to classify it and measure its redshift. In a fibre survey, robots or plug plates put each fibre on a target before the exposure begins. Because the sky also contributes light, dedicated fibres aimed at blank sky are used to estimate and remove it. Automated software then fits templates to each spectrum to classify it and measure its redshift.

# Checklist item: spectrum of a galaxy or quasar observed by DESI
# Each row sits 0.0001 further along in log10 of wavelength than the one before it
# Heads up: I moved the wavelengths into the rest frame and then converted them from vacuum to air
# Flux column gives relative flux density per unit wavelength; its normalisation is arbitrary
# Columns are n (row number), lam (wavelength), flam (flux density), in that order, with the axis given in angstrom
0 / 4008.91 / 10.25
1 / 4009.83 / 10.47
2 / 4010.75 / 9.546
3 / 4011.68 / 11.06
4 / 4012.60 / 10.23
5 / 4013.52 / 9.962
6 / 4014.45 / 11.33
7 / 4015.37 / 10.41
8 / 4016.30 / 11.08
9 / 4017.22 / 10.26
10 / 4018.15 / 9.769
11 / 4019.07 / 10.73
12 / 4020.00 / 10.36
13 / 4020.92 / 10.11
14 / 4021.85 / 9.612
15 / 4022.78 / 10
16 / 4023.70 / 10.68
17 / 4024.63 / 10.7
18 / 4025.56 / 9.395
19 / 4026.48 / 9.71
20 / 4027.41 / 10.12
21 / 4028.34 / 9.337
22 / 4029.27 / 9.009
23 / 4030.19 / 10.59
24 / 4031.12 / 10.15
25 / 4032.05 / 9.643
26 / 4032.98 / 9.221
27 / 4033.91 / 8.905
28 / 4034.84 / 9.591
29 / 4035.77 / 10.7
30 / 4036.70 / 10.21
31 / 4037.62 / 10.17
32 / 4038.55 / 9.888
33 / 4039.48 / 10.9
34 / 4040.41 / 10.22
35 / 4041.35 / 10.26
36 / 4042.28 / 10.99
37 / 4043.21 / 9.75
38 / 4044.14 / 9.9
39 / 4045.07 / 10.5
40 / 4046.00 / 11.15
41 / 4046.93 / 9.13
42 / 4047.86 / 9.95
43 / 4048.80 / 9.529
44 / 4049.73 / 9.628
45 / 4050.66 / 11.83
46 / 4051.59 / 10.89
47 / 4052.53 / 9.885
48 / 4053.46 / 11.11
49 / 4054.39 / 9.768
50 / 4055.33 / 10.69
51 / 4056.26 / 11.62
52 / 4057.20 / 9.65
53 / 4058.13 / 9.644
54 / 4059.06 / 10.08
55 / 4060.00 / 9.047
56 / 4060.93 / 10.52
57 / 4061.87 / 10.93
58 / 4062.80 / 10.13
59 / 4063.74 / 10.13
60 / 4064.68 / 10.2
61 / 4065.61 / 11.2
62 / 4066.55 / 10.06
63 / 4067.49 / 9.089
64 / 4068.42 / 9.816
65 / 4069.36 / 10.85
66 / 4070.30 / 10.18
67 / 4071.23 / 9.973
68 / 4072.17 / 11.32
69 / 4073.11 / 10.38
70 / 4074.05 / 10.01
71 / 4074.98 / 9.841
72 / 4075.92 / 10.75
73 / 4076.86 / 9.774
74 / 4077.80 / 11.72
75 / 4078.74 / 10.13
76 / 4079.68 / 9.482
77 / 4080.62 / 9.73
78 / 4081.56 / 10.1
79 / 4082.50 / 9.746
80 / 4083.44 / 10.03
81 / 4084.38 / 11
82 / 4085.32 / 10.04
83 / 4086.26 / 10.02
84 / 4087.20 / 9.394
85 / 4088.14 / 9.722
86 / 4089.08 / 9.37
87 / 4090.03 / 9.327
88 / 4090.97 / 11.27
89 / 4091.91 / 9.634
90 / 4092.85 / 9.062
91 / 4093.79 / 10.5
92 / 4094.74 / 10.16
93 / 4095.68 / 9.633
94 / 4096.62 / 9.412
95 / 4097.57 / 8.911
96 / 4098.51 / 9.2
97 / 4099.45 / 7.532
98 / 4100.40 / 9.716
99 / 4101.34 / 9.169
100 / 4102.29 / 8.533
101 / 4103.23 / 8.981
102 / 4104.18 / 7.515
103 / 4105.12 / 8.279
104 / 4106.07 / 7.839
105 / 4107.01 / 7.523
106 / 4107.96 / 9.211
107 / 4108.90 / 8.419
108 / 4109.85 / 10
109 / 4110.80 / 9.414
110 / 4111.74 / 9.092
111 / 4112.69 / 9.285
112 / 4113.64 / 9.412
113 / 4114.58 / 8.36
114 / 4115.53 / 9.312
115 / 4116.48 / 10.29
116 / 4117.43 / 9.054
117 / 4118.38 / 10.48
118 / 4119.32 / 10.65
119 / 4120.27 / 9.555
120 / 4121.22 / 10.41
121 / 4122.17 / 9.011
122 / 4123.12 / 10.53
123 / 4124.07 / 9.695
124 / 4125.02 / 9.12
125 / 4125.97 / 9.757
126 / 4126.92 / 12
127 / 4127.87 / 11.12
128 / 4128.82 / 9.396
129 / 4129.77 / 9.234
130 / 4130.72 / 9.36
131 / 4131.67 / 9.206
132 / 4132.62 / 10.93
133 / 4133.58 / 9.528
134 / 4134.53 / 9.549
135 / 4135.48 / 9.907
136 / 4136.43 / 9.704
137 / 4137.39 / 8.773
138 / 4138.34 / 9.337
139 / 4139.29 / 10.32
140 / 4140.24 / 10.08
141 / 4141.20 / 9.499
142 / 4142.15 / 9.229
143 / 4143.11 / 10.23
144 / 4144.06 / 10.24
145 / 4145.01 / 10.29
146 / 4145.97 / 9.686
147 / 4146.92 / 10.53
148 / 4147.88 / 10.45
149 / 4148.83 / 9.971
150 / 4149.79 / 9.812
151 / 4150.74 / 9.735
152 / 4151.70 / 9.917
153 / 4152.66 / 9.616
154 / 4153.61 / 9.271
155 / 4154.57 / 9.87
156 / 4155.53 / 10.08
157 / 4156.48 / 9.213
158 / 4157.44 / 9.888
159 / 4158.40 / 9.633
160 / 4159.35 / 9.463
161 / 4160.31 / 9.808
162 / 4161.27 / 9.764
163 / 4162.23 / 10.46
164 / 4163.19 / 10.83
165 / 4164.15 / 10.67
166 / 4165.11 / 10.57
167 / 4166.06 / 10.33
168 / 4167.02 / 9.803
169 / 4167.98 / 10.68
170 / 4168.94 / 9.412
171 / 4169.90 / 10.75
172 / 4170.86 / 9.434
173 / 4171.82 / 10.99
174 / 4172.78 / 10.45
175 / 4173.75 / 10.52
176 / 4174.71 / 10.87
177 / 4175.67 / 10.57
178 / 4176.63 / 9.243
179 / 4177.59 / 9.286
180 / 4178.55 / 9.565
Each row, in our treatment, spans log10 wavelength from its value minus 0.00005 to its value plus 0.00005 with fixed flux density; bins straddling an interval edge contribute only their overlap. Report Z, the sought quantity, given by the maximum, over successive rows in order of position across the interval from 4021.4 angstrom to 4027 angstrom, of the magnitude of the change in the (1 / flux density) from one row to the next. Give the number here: 0.013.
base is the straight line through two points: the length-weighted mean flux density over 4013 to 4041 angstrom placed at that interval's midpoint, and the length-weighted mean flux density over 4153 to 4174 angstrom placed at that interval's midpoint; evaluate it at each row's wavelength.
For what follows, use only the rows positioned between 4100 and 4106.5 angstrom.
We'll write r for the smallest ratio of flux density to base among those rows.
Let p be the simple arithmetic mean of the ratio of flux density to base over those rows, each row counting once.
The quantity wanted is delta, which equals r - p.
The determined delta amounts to -0.11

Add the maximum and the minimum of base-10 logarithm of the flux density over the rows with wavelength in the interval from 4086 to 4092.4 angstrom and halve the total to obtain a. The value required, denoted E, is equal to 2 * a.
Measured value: 2.02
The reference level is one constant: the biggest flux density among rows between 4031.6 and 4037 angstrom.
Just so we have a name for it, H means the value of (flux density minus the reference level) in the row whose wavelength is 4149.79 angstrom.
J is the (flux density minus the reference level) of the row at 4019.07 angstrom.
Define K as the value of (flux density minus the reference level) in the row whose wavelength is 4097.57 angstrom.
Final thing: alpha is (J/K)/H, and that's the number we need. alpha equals 0.0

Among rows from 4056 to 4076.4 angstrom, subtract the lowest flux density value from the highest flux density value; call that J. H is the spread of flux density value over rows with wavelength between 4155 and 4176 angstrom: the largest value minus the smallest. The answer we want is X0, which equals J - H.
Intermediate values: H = 1.8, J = 2.6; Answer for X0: 0.8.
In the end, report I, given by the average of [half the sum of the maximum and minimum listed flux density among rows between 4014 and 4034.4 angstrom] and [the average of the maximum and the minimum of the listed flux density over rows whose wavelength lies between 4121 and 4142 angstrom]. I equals 10.3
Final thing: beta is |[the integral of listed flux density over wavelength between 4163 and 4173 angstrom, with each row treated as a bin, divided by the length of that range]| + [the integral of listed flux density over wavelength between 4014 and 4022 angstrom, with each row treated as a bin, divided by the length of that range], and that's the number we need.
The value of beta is 20.8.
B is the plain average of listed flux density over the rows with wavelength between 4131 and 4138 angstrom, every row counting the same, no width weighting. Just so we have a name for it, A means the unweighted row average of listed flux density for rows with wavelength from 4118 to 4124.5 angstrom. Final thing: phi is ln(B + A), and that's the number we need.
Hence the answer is 2.981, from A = 10.0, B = 9.7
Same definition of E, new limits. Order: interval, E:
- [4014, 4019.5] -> 2.04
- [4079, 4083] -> 1.98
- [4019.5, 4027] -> 2.00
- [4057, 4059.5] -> 1.99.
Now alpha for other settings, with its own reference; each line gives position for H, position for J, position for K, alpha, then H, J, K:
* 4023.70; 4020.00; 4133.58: -14.5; 0.0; -0.3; -1.2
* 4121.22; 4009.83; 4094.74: -1.5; -0.3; -0.2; -0.5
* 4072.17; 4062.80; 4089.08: 0.7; 0.6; -0.6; -1.3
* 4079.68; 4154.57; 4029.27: -0.4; -1.2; -0.8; -1.7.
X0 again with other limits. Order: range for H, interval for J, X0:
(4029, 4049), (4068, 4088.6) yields 0.1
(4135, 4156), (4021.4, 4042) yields 0.2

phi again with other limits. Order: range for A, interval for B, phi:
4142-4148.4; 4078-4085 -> 3.002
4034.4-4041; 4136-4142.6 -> 2.986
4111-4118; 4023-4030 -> 2.950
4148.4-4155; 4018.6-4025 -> 2.998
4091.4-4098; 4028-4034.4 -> 2.953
